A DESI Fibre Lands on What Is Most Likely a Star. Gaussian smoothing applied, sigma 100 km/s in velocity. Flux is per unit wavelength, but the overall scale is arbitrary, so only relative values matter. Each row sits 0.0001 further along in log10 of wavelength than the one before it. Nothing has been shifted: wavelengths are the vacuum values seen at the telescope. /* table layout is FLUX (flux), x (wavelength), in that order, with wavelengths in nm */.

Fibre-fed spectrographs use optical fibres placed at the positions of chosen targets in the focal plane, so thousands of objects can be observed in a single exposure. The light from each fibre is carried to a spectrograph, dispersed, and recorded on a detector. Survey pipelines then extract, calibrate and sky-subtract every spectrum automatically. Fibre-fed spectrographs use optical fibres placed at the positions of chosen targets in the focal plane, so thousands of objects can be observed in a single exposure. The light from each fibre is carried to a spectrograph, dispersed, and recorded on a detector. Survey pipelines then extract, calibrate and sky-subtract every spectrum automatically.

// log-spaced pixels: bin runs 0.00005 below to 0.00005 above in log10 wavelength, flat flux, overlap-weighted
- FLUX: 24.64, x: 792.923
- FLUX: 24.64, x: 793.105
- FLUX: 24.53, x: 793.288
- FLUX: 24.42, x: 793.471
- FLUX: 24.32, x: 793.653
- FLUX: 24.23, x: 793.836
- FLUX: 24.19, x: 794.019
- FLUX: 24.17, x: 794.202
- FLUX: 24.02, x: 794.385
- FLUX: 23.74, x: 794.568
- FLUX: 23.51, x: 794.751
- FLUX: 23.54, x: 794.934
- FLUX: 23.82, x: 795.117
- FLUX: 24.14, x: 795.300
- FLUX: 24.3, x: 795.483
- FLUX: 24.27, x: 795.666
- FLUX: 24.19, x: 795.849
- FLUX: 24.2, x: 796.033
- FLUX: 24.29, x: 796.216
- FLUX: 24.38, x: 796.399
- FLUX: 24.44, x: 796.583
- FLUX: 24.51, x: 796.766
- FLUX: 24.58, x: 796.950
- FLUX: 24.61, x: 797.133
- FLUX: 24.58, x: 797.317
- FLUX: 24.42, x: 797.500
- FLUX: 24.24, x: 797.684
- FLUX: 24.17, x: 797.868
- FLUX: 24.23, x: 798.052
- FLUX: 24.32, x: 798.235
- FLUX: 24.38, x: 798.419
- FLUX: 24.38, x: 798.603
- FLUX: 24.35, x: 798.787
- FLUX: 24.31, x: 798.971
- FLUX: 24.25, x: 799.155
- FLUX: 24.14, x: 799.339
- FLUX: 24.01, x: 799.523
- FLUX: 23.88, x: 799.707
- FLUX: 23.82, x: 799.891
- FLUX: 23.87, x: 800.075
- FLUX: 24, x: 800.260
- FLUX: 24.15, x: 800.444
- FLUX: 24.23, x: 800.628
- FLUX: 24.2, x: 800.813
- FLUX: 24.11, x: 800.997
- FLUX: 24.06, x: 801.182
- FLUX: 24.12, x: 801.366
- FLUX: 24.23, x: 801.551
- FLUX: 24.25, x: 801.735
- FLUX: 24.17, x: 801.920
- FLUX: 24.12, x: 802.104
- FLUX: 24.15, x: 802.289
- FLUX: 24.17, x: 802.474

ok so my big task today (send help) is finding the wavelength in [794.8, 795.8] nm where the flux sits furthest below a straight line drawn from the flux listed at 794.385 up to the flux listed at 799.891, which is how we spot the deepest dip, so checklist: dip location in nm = 794.934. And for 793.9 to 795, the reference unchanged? 794.751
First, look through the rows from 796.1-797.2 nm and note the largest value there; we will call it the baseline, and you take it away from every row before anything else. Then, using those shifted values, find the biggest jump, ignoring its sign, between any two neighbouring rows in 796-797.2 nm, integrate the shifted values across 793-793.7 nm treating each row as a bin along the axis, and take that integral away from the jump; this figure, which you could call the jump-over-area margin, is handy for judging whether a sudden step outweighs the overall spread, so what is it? 0.2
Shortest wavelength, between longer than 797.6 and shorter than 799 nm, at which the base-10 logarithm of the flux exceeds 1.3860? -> 798.419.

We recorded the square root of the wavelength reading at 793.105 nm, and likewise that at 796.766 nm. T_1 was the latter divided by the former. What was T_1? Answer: 0.997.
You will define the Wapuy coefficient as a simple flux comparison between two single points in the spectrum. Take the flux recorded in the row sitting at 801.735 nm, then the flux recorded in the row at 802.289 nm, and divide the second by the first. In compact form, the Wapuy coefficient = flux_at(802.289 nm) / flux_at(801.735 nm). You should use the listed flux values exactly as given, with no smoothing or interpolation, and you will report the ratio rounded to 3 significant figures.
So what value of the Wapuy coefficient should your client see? 0.996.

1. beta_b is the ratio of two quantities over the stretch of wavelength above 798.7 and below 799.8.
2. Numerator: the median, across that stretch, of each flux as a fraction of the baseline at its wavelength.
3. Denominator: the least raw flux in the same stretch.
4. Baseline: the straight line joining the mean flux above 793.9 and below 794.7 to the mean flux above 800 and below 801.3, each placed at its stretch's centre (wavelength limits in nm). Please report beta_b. 0.0421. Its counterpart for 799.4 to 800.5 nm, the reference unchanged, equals 0.0417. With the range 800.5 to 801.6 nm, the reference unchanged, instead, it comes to 0.0417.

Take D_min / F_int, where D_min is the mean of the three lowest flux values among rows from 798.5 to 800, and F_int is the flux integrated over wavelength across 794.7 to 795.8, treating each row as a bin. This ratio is 0.91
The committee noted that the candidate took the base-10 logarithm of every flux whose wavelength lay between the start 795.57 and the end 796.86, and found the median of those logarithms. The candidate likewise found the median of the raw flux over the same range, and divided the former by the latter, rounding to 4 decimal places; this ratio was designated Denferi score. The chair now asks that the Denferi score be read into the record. 0.0570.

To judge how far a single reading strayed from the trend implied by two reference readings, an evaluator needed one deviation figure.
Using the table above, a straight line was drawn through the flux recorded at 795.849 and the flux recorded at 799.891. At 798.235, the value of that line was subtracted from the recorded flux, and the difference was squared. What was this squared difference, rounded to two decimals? 0.12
